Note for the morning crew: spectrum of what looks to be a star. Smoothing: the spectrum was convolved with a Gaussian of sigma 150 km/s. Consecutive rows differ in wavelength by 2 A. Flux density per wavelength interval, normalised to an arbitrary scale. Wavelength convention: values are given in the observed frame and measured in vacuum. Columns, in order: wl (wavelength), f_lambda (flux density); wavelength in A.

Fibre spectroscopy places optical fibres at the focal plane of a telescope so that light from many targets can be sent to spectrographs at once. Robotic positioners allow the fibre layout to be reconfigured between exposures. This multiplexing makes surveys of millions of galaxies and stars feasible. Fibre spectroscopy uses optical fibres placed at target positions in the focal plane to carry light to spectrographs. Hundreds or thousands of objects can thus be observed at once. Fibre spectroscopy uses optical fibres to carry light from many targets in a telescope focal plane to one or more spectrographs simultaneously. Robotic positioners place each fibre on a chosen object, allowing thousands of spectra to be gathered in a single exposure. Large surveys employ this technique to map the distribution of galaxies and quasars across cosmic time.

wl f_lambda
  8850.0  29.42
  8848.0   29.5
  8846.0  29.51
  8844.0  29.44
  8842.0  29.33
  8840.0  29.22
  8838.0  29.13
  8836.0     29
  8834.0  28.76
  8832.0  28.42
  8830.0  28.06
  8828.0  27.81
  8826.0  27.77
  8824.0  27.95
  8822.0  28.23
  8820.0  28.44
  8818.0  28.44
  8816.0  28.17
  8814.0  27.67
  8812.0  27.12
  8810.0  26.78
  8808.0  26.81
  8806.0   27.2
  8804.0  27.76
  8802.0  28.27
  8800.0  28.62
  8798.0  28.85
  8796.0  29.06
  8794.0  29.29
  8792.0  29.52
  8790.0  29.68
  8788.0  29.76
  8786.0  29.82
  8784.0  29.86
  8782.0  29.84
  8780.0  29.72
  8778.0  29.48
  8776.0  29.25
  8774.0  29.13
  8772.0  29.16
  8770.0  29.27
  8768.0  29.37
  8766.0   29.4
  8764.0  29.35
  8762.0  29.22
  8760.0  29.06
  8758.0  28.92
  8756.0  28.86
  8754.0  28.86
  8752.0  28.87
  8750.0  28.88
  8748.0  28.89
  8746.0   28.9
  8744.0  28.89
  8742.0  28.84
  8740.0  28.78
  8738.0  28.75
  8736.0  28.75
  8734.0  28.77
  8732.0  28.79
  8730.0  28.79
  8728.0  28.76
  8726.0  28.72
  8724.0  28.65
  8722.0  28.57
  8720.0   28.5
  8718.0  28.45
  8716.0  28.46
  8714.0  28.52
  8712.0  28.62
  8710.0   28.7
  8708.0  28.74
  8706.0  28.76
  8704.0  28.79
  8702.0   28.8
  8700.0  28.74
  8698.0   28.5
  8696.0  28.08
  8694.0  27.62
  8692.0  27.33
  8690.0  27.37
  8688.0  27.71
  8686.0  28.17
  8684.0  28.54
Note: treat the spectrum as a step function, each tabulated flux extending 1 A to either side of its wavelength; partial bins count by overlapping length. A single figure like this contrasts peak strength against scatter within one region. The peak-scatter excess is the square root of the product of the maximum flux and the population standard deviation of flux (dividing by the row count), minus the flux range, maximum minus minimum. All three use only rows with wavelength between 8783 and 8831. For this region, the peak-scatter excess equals 2.19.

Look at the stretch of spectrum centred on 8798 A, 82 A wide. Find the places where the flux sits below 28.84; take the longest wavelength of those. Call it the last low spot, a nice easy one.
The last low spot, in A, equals 8834.0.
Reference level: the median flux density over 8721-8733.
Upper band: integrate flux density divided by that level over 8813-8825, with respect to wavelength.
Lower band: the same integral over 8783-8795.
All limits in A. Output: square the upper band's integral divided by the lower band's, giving 0.90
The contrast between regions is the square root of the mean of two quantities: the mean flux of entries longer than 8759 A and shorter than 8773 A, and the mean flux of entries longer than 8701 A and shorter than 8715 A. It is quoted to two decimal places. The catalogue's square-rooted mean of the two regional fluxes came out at 5.38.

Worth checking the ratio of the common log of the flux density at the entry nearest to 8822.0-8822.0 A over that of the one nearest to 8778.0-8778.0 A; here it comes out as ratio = 0.99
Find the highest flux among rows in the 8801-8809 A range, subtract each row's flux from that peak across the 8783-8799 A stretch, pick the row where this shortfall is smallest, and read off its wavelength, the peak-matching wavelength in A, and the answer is 8784.0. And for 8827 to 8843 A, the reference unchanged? 8842.0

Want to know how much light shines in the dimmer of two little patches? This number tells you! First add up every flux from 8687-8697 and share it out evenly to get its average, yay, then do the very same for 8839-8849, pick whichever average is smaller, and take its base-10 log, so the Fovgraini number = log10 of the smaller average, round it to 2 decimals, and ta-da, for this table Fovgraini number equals 1.44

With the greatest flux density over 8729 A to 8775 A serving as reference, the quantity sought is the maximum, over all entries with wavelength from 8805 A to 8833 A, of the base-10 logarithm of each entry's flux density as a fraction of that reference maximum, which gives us -0.014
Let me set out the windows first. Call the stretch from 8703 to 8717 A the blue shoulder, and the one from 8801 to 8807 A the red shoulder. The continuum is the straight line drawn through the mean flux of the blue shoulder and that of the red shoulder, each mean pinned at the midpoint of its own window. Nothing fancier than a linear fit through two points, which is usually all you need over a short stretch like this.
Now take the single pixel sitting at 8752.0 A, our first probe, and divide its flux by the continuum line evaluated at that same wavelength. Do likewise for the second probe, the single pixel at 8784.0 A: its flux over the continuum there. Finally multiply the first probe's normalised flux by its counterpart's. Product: 1.09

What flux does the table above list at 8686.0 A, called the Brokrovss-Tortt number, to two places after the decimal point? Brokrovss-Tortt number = 28.17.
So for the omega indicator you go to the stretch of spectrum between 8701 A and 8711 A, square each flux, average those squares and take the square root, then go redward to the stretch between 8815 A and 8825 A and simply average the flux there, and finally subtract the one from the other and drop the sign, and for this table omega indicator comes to 0.5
